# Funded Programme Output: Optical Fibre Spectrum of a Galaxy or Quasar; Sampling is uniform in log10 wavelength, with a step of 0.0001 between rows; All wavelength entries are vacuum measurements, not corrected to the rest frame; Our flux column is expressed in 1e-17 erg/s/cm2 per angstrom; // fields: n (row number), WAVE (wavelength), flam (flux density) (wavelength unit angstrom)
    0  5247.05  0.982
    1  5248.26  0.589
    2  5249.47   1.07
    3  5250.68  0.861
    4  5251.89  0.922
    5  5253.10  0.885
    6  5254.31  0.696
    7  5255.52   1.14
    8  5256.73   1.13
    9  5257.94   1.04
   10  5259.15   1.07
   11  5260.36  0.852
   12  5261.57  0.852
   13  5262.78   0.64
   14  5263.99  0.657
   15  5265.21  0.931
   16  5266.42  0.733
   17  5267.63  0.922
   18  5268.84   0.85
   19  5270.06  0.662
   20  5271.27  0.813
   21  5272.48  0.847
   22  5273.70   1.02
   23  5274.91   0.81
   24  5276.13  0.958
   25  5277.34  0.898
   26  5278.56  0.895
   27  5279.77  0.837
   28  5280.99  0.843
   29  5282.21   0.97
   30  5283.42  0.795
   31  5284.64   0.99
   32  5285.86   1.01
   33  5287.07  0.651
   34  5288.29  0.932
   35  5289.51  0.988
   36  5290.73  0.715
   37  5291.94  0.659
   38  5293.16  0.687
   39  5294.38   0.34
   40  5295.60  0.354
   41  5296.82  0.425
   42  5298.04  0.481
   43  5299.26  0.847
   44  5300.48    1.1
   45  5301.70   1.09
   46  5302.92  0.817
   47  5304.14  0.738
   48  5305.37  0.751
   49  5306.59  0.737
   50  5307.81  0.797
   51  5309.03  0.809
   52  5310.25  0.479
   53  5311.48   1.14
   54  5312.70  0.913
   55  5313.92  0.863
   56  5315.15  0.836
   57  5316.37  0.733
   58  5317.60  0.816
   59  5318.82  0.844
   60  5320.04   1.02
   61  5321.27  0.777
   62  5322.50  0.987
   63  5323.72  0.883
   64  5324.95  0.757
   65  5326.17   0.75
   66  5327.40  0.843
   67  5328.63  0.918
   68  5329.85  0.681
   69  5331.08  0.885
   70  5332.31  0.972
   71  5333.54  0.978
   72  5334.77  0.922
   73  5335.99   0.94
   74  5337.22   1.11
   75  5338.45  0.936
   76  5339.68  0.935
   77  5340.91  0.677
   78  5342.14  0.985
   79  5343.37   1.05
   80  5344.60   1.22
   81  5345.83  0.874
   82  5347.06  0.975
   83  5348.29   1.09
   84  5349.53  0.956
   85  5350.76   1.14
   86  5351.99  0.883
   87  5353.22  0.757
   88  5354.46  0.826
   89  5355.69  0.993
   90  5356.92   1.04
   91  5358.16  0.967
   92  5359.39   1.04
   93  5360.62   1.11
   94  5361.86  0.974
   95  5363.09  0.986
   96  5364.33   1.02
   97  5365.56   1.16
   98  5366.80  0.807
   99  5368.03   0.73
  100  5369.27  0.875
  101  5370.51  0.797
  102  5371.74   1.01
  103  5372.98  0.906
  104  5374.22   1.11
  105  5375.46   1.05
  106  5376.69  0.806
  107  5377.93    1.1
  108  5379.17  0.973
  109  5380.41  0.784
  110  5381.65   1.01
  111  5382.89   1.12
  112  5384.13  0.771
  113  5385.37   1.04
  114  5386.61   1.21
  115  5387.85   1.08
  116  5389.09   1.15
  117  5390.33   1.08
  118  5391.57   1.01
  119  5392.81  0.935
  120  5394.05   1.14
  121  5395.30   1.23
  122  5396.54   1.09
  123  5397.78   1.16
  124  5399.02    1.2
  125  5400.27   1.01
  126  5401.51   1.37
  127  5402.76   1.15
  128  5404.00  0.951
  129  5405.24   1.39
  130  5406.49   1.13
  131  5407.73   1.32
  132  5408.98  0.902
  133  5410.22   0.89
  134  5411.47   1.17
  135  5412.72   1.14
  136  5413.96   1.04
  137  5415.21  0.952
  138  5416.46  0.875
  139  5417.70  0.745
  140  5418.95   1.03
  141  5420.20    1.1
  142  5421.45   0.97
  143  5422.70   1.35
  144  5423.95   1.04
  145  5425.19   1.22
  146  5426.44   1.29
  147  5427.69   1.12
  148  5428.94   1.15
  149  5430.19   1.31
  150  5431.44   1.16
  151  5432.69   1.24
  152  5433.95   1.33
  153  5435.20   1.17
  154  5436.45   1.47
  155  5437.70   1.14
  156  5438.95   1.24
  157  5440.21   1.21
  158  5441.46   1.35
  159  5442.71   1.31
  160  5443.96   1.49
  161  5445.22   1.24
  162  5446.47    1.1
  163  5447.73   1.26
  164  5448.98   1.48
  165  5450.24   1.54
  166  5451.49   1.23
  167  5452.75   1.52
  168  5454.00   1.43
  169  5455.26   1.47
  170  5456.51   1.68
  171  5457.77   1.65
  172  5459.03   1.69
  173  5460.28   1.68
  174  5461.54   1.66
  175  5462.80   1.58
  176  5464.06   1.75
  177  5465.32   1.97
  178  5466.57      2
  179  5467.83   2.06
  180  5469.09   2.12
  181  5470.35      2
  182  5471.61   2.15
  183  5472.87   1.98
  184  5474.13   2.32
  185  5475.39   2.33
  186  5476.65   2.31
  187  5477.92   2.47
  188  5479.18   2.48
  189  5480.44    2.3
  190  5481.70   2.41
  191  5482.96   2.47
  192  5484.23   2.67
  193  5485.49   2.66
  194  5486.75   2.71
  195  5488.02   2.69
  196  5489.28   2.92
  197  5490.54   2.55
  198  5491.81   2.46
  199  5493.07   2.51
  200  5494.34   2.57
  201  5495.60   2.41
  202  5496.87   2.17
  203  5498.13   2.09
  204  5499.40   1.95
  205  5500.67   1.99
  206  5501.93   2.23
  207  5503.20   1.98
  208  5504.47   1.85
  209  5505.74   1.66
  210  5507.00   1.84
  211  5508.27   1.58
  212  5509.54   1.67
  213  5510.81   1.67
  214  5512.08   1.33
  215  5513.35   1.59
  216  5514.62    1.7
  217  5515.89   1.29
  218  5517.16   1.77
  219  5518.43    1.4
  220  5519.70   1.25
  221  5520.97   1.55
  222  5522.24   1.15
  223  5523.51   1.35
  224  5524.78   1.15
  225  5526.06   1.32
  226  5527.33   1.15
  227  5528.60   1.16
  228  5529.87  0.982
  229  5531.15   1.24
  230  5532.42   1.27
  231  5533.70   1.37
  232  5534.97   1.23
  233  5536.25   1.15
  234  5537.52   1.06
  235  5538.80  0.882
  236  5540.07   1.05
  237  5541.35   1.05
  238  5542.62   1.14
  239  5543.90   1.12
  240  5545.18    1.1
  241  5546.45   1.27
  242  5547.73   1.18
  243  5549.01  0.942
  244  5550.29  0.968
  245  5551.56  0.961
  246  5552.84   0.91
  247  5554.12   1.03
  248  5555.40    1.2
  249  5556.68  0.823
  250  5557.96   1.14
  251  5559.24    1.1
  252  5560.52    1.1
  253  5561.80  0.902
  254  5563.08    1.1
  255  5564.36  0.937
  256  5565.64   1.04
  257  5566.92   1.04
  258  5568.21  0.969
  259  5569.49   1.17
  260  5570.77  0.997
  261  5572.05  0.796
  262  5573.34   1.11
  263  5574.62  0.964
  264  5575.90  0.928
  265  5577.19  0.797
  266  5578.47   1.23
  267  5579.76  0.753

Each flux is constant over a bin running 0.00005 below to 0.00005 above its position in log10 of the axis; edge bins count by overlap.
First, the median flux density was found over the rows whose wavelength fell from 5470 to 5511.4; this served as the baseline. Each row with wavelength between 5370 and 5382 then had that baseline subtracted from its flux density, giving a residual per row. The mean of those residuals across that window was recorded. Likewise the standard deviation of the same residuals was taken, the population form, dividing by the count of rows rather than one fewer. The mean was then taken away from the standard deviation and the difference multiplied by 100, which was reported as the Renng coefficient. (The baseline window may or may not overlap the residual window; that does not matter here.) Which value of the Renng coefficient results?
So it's 147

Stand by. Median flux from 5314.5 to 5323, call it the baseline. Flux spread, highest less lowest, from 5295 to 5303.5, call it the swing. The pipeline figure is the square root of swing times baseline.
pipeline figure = 0.79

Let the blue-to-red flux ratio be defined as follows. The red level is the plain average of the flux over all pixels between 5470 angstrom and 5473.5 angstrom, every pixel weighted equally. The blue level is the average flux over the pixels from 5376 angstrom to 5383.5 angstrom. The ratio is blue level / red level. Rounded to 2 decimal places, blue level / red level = 0.47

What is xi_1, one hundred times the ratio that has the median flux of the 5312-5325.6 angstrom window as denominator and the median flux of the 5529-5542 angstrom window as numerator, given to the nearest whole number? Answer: 131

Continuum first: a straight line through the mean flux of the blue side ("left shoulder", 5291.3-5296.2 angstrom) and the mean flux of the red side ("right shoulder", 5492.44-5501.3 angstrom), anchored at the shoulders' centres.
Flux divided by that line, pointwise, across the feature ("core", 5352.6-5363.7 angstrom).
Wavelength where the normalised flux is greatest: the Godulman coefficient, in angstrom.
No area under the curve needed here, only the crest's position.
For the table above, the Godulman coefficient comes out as 5360.62 angstrom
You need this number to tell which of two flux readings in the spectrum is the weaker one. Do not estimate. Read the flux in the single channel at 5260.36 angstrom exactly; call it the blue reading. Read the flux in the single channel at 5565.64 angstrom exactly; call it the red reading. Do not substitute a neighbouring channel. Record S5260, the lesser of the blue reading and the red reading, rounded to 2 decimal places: 0.85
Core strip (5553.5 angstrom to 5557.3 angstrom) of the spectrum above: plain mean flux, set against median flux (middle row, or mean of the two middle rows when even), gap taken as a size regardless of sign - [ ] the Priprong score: 0.012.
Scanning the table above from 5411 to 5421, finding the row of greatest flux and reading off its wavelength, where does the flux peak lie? 5411.47 angstrom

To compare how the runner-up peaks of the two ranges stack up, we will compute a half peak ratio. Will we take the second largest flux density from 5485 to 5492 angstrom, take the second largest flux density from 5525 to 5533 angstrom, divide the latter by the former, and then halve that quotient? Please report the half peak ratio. 0.2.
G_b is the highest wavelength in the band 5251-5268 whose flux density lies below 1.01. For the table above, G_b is 5267.63 angstrom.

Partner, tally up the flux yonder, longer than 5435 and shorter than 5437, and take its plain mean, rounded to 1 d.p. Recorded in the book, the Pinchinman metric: 1.3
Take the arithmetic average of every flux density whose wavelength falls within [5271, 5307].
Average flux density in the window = 0.80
